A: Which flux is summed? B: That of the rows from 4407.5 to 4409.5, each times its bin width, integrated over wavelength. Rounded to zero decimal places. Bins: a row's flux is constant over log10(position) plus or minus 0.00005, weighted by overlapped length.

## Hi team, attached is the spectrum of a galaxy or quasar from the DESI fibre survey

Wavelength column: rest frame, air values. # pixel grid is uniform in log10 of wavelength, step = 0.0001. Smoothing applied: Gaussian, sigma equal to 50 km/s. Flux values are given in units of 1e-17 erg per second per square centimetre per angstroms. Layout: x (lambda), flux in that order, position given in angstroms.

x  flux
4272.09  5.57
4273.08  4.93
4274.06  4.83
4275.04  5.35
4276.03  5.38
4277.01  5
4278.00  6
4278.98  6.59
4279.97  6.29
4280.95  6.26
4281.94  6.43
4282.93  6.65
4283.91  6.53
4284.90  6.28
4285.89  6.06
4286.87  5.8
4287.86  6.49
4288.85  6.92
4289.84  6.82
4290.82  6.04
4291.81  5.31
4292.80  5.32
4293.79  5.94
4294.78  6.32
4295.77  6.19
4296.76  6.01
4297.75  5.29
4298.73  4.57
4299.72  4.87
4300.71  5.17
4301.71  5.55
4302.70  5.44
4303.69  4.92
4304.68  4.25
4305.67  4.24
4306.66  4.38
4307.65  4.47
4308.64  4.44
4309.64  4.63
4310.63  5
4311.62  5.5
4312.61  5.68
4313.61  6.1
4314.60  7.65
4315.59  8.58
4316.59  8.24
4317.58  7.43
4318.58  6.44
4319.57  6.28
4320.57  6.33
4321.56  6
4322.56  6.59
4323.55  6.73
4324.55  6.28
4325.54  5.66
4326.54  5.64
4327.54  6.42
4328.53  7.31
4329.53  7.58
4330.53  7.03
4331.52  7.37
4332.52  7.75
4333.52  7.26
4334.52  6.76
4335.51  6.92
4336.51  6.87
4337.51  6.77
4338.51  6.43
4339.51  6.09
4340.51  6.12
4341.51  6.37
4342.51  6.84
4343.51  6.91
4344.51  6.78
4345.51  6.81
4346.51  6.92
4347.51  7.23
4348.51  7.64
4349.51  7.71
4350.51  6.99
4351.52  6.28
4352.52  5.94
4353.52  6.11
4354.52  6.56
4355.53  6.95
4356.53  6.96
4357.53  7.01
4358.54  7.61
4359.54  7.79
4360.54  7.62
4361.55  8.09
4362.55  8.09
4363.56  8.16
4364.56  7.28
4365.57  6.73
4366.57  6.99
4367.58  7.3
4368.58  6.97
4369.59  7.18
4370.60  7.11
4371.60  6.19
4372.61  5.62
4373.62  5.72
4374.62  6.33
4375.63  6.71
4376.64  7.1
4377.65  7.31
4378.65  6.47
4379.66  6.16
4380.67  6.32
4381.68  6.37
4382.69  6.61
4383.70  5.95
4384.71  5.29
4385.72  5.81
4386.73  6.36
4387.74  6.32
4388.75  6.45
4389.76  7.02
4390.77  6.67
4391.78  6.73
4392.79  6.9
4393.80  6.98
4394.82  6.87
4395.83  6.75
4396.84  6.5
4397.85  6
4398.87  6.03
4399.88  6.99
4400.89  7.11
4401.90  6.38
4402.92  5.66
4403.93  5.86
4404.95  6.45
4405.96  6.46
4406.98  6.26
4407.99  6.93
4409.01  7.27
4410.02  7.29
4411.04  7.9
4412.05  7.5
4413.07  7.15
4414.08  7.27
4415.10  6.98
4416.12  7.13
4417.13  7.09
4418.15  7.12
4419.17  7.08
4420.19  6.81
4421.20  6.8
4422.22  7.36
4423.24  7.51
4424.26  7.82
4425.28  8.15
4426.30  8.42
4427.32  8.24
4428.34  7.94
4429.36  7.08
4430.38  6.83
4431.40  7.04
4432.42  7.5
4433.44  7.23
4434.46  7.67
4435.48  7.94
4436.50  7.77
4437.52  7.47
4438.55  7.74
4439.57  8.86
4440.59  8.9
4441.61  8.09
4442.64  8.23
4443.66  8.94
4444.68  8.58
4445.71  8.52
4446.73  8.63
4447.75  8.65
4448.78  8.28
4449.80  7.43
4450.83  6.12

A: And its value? 14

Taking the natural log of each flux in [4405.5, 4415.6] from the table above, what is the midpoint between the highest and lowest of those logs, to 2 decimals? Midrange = 1.95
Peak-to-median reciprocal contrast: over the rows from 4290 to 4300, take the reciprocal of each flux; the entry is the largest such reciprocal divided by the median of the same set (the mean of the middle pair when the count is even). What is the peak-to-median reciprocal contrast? 1.23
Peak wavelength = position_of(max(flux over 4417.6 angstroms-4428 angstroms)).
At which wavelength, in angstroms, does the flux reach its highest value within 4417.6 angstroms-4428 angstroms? 4426.30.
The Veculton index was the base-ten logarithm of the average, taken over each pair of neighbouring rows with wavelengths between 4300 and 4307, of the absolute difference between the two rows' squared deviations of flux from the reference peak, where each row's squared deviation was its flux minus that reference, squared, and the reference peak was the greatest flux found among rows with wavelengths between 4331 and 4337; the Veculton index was 0.2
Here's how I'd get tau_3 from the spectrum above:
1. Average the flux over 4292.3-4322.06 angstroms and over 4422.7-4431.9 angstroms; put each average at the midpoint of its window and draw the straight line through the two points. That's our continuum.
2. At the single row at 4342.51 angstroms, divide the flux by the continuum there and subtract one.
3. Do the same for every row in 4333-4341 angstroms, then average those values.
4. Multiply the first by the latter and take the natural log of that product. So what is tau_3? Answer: -5.0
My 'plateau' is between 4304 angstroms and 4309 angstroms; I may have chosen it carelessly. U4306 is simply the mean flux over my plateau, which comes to 4.4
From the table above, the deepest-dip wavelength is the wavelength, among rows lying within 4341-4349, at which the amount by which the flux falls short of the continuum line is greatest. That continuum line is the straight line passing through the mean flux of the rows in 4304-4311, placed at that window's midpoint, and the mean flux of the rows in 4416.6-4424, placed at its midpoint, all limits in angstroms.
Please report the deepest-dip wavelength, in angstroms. 4341.51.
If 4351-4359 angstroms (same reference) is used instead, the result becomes 4352.52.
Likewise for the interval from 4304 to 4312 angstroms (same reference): 4305.67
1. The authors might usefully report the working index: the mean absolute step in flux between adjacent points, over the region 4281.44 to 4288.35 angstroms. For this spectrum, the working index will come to 0.29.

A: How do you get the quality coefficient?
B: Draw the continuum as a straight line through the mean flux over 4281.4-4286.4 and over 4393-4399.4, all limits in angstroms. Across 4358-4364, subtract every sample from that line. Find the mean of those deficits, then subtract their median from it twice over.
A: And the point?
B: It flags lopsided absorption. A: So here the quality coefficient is 1.5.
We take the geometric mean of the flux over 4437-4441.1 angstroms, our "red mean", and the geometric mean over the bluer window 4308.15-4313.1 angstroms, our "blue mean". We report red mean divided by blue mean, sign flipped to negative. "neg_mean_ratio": -1.63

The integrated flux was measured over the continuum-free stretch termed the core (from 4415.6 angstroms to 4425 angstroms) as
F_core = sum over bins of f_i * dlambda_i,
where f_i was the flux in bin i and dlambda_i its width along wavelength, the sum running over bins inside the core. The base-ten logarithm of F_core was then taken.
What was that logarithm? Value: 1.8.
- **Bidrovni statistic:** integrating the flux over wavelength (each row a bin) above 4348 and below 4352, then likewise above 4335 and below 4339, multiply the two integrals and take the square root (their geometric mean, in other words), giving 27.8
